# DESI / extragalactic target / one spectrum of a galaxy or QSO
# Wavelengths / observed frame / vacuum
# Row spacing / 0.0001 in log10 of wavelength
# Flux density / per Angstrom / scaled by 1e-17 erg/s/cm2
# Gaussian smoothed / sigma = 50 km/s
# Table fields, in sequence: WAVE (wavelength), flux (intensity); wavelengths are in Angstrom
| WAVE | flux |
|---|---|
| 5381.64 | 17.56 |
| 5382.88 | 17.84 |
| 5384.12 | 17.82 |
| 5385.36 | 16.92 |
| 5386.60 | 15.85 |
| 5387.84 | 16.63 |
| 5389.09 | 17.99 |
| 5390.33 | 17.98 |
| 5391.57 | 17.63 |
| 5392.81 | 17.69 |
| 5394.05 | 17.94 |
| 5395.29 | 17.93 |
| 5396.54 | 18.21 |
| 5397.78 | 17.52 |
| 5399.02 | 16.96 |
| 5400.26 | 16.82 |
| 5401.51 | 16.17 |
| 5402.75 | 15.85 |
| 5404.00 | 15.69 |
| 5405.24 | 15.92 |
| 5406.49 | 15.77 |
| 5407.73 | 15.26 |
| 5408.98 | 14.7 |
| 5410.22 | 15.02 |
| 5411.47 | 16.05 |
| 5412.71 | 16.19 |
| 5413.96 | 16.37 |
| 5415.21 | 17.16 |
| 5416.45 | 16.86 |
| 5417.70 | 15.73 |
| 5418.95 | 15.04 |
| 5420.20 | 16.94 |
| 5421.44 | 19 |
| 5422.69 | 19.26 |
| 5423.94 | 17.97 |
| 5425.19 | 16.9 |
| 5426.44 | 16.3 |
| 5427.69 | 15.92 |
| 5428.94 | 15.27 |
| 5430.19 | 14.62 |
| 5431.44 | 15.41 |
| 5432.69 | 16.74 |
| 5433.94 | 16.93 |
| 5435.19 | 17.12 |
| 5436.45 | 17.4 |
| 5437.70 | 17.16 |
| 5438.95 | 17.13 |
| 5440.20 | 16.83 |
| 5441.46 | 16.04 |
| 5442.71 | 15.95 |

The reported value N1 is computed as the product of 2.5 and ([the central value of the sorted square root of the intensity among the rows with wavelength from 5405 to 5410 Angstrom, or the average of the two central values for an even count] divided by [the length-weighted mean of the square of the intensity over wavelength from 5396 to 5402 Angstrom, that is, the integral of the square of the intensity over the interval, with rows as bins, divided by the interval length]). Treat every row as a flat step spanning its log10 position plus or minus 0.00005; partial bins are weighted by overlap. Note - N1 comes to 0.0334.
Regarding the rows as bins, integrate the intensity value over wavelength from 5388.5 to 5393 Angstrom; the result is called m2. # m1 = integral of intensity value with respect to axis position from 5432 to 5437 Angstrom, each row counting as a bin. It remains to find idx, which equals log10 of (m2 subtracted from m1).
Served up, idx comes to 0.67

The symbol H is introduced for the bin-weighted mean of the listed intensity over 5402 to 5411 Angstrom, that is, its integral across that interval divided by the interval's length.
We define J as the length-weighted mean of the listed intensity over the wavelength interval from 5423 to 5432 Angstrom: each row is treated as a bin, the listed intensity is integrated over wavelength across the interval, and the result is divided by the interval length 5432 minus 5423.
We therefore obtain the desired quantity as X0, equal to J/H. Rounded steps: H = 15.5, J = 16.2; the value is 1.045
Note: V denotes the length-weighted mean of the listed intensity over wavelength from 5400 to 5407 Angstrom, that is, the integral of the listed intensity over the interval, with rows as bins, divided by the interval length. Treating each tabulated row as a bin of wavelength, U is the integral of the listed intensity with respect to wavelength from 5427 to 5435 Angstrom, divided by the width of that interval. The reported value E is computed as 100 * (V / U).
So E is 101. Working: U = 15.9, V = 16.0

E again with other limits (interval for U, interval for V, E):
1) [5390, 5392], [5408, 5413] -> 87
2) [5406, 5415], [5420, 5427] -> 113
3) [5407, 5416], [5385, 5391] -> 108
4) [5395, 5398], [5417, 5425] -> 97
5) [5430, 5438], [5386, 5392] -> 104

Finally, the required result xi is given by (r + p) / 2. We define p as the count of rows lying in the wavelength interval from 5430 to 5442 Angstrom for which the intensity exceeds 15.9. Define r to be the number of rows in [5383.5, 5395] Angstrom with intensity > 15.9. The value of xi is 8.0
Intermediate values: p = 8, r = 8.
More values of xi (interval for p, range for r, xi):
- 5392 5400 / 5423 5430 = 5.0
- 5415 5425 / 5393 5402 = 6.5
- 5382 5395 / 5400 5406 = 6.0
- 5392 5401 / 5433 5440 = 6.0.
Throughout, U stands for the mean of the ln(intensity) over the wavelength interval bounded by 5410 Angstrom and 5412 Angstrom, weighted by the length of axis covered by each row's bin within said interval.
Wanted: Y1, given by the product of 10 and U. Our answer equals 27.4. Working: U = 2.74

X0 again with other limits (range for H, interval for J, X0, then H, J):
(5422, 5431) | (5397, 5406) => 0.991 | 16.6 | 16.4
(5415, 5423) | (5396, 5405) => 0.979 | 17.1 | 16.7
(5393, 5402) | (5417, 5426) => 0.991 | 17.4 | 17.2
